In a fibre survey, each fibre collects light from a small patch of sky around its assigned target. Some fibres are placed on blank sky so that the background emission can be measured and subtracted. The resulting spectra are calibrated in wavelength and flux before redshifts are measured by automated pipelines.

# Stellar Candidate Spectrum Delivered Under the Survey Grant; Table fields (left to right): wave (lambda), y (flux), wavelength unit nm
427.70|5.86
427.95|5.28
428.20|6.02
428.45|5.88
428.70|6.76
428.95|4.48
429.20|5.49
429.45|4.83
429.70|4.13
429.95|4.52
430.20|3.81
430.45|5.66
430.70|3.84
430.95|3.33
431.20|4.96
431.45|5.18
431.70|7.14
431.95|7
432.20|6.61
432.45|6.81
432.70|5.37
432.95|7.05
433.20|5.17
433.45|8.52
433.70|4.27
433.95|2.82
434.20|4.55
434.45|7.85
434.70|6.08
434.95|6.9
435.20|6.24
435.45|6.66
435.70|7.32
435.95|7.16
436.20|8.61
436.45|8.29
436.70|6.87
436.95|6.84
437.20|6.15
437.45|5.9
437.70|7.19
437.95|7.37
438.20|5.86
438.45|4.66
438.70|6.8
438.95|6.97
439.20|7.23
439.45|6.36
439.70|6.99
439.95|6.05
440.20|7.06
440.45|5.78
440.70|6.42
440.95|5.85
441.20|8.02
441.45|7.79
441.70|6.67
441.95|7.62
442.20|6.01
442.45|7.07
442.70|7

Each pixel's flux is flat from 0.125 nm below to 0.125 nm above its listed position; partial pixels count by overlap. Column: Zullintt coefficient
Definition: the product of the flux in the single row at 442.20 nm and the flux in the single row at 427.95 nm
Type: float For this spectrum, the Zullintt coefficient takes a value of 32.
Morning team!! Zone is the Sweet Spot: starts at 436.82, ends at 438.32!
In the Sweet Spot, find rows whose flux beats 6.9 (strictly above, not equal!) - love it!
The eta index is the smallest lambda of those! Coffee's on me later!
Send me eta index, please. 437.70 nm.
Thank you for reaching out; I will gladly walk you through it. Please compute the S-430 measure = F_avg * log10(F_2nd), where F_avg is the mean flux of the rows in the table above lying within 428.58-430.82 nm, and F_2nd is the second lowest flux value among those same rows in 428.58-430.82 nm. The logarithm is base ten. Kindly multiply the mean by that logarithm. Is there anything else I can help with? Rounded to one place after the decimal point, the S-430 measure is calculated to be 2.8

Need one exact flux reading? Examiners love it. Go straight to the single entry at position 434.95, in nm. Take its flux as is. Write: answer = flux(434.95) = 6.9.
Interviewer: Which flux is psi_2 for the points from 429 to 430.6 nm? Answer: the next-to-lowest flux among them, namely 4.13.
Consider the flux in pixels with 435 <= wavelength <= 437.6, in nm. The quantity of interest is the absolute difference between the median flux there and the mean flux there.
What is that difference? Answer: 0.15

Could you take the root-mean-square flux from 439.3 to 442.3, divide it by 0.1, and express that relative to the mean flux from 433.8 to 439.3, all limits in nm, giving 10.3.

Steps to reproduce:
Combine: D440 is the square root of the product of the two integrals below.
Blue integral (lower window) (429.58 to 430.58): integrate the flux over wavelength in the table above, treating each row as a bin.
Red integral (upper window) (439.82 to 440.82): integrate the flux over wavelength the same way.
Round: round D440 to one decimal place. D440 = 5.4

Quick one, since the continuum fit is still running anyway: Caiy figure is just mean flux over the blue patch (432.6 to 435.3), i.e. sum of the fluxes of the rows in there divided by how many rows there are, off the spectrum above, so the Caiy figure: 5.9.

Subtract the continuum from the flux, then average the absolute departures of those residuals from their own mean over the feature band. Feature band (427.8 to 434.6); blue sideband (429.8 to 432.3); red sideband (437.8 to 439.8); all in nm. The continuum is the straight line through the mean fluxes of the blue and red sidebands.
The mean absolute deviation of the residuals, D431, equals 1.2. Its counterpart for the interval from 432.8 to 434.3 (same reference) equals 1.6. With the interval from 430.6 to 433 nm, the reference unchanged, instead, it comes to 1.1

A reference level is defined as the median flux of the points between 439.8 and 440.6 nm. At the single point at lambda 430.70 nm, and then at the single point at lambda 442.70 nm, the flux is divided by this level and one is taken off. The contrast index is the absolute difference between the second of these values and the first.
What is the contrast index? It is 0.52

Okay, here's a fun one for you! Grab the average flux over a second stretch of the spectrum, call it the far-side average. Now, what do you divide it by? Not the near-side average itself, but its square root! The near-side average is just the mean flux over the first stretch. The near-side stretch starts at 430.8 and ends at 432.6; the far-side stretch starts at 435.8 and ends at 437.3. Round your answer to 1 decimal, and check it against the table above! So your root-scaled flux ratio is 3.0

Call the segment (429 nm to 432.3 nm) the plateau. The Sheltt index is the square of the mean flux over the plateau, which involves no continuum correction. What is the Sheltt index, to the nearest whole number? 26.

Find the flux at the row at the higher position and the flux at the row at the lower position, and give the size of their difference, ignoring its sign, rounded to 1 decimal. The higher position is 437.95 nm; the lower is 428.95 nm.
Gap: 2.9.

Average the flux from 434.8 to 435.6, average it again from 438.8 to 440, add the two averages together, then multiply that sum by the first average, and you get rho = 88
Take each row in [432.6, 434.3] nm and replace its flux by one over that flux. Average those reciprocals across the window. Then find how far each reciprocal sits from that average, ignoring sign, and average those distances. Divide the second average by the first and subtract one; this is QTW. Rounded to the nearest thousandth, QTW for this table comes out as -0.740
